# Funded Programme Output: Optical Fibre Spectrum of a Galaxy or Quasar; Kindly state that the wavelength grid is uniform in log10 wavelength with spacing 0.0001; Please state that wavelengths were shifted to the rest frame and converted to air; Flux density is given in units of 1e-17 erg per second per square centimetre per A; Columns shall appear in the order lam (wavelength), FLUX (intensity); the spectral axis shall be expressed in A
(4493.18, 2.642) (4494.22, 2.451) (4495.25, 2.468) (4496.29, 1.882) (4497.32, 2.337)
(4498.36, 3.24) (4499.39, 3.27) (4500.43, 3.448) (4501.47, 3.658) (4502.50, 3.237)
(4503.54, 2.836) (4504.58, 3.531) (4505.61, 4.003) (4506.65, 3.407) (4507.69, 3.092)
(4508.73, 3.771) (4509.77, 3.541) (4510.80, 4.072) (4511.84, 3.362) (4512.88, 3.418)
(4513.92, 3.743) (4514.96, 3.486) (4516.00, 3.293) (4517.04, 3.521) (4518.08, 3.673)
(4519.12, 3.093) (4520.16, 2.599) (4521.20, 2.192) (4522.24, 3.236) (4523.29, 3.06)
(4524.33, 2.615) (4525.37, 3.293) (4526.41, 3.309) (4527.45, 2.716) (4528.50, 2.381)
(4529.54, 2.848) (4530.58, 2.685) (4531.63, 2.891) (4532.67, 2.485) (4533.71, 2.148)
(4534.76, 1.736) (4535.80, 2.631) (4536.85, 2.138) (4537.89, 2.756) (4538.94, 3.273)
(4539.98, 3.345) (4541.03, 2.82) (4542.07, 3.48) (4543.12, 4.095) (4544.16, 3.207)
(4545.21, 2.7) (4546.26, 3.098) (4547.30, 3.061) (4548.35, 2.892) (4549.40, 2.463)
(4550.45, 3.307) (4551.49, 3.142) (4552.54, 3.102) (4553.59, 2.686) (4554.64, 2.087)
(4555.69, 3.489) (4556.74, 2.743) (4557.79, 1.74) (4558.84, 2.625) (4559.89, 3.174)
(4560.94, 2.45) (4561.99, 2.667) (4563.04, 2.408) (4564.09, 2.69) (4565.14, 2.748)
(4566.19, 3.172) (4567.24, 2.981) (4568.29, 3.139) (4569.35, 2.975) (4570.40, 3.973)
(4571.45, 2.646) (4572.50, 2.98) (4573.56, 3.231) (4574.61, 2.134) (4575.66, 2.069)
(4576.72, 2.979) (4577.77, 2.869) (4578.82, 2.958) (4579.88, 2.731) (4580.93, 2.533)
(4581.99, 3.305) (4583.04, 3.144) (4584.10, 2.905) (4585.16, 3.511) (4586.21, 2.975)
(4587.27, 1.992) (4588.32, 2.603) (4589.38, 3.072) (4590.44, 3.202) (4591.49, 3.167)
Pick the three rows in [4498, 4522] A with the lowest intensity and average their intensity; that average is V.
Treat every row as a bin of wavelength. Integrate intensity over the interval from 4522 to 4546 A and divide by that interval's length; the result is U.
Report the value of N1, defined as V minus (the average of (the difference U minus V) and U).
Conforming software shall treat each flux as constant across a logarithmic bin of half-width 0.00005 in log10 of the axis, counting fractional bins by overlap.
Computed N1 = 0.95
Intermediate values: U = 2.86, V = 2.5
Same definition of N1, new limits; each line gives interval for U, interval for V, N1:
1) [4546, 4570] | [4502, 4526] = 0.88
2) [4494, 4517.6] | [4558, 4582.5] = 0.03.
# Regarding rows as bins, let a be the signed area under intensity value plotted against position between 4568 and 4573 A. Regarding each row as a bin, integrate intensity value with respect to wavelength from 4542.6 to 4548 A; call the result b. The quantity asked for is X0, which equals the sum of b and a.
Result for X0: 33.1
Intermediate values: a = 16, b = 17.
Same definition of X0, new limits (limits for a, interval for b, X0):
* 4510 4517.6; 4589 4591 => 33.3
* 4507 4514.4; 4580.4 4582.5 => 32.5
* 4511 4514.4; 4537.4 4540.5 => 21.8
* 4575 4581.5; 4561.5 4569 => 38.7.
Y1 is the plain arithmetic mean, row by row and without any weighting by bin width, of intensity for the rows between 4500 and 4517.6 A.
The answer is 3.50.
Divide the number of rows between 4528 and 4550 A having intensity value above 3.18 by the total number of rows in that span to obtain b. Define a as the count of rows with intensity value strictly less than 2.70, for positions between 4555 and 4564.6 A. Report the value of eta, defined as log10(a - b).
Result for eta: 0.8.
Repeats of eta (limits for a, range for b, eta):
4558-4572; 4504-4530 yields 0.7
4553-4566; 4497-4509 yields 0.9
